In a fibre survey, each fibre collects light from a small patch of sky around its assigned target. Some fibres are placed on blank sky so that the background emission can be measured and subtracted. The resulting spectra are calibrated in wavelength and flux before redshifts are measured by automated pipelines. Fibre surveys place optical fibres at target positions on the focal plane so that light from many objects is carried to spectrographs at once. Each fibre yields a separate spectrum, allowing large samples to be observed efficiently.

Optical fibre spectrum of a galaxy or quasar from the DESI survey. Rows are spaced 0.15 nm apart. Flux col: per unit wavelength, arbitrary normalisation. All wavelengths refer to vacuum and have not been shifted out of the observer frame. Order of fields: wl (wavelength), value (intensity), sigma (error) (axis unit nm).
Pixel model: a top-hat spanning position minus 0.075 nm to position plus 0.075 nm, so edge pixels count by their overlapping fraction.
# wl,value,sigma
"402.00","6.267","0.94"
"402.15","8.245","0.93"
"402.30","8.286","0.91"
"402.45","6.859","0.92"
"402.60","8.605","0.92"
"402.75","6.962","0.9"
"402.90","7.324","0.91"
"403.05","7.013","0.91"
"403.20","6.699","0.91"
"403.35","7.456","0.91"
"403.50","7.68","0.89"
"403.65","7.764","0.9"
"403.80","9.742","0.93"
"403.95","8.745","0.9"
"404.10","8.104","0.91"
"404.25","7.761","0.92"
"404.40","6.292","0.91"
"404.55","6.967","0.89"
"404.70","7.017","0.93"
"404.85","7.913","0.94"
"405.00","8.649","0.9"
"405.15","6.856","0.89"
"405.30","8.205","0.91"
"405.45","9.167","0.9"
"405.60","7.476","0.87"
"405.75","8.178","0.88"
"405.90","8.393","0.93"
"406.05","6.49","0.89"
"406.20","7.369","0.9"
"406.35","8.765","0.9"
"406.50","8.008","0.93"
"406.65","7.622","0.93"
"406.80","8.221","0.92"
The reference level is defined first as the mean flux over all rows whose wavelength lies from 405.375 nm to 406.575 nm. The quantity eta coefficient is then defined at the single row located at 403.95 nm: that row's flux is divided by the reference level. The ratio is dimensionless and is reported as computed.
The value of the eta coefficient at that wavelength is 1.10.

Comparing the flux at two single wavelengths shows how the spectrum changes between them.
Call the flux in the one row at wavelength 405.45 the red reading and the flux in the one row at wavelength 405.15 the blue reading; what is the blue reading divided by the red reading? 0.75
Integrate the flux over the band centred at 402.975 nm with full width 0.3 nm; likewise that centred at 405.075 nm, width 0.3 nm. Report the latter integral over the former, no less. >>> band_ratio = 1.08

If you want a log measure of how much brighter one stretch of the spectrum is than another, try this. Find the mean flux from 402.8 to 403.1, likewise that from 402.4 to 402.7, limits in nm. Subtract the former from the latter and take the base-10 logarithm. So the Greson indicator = -0.2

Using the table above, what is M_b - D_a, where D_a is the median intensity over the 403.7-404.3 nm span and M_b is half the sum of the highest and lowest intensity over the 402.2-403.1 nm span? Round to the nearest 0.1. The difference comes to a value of -0.7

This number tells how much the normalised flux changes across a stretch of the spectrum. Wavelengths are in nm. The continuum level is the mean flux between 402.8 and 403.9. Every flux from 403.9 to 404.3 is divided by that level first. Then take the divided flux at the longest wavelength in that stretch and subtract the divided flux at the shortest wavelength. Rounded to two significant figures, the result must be -0.13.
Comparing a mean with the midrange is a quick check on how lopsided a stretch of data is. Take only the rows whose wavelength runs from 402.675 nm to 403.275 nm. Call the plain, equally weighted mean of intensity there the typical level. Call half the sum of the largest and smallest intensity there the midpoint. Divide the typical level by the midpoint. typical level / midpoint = 1.00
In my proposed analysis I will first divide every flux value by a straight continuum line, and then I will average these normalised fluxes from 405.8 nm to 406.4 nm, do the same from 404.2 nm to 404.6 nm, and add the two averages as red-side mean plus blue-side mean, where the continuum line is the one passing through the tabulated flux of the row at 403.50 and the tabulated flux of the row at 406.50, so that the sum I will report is 1.87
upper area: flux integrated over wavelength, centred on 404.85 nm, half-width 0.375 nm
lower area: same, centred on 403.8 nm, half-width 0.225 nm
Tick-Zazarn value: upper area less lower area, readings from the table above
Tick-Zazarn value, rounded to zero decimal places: 2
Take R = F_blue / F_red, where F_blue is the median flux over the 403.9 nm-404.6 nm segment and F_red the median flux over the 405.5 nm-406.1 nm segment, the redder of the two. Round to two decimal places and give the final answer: 0.99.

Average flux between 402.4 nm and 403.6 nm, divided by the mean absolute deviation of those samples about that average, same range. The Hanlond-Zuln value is 16.6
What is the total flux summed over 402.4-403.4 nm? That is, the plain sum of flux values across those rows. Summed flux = 50.9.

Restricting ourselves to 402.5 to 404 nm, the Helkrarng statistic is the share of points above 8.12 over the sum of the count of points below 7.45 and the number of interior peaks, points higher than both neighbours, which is 0.050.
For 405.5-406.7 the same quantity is 0.094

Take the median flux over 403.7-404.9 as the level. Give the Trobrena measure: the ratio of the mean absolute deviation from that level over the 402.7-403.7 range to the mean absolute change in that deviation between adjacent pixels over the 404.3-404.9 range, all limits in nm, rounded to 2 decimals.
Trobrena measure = 1.16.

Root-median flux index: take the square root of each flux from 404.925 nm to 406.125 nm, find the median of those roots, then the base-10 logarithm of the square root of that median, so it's 0.228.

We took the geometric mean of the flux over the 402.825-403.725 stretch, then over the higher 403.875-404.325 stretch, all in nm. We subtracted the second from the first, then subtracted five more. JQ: -5.9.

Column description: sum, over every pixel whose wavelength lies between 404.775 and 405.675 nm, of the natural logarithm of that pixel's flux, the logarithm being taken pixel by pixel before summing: 12.5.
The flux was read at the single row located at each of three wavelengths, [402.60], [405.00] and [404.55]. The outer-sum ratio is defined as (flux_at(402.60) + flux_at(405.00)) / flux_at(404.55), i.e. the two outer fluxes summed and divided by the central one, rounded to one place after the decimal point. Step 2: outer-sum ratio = 2.5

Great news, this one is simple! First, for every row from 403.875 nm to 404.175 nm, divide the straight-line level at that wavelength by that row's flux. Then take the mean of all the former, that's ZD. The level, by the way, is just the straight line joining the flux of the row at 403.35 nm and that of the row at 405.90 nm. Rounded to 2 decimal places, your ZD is 0.92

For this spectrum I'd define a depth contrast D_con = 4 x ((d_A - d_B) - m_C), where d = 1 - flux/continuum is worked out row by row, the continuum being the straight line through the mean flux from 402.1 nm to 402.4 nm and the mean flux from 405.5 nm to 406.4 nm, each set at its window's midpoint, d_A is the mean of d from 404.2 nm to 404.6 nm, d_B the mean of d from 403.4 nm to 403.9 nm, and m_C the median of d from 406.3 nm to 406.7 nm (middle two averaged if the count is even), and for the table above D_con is 0.8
